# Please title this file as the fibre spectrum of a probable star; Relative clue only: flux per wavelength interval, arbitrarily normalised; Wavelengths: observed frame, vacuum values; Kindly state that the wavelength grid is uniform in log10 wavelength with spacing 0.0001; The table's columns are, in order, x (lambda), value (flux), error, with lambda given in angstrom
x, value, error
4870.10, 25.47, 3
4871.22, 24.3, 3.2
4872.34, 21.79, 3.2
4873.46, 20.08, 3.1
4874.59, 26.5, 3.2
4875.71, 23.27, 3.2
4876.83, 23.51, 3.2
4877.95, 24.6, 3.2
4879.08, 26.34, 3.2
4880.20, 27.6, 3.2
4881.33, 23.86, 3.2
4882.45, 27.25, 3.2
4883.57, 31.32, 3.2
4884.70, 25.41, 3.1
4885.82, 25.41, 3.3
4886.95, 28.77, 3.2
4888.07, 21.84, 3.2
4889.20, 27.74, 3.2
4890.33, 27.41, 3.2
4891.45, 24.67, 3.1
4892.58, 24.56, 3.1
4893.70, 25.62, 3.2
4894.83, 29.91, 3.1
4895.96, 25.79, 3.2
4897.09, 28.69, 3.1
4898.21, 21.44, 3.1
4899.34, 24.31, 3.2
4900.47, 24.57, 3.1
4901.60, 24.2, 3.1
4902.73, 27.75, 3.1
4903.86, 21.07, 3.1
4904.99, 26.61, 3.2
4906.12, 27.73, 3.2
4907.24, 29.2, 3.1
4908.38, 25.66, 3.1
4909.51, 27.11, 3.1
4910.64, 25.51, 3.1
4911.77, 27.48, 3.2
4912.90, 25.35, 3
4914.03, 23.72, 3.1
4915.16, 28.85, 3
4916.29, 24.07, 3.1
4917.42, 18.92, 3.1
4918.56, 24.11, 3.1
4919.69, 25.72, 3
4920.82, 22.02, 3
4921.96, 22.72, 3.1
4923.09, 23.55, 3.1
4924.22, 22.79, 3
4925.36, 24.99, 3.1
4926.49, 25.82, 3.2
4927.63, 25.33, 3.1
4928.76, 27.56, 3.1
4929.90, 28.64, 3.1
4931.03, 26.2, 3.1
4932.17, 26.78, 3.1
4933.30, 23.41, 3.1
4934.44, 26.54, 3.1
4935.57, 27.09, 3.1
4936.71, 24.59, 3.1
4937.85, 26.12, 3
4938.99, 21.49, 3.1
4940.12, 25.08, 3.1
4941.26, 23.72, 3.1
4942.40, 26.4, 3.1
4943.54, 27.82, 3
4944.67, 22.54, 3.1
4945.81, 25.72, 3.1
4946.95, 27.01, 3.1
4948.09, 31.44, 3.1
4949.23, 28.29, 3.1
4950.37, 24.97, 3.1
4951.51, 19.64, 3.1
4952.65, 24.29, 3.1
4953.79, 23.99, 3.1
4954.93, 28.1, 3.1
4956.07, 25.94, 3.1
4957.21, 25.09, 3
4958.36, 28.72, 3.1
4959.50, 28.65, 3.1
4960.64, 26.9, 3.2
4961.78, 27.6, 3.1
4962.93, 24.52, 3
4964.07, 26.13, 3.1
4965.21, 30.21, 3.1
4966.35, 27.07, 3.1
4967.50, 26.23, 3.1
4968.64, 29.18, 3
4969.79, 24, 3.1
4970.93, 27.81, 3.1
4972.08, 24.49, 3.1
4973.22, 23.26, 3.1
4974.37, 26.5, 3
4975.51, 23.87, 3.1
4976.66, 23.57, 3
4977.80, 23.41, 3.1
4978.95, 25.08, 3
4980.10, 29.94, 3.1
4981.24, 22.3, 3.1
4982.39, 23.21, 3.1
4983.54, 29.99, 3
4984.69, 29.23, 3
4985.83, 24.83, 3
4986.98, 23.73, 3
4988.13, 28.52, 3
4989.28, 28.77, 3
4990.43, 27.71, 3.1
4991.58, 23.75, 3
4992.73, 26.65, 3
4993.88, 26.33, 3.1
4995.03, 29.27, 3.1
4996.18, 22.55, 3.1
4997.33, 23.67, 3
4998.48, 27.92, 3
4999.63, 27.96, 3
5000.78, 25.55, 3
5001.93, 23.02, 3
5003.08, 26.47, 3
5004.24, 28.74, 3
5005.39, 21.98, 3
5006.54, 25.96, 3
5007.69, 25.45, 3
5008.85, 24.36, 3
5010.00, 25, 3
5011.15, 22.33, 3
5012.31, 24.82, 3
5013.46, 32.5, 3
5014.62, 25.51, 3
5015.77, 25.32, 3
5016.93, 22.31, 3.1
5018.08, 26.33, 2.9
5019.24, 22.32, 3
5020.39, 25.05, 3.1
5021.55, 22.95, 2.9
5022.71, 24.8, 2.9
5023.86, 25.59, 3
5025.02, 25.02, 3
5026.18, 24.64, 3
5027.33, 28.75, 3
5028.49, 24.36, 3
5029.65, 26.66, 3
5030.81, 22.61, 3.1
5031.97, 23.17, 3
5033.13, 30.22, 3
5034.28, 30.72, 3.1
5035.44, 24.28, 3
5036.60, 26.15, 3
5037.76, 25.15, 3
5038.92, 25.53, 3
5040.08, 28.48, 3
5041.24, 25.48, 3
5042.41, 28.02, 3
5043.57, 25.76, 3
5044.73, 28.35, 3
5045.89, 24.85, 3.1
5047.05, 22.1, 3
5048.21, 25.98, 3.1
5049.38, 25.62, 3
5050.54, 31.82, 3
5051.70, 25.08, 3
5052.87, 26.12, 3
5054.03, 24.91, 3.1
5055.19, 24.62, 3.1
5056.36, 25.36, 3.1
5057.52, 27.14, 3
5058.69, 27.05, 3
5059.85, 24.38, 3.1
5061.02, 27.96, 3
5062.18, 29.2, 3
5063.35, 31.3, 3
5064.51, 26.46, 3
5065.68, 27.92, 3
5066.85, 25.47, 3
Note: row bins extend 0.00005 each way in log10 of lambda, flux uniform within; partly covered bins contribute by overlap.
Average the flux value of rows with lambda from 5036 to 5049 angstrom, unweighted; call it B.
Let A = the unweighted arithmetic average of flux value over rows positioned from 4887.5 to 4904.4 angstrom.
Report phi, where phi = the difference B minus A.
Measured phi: 0.7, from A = 25.3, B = 26.0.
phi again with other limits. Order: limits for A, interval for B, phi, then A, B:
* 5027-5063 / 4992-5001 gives -0.1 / 26.3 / 26.2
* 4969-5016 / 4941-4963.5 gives 0.3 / 25.7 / 26.1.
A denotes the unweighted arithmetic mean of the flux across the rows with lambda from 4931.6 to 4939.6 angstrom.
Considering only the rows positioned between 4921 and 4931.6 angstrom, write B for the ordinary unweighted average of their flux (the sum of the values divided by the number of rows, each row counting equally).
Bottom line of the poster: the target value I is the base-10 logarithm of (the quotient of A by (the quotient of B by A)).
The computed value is 1.40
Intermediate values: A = 25.1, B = 25.3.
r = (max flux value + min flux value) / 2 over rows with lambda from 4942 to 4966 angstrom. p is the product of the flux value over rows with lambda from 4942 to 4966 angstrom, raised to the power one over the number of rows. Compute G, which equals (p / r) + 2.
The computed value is 3.03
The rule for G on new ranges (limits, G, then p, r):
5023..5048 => 2.98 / 25.9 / 26.4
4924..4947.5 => 3.01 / 25.4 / 25.1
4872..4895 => 2.99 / 25.5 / 25.7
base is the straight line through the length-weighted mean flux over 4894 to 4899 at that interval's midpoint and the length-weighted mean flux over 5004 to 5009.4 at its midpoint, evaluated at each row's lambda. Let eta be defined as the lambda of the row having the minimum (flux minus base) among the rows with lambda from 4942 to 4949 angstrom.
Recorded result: 4944.67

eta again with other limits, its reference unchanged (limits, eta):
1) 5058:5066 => 5059.85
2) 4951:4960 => 4951.51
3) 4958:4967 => 4962.93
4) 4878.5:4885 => 4881.33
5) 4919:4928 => 4920.82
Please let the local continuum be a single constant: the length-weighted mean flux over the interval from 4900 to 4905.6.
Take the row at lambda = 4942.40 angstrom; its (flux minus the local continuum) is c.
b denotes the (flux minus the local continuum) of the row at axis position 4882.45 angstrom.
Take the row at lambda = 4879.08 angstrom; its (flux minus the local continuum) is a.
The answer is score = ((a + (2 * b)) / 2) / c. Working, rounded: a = 1.5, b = 2.4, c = 1.6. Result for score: 2.0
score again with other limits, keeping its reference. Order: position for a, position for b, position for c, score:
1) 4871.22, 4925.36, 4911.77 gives 0.0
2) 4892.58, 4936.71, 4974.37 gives -0.2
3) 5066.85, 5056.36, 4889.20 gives 0.3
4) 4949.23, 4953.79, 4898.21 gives -0.3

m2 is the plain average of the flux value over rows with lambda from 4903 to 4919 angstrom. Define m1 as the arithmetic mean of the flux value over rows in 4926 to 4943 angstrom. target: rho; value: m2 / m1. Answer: 0.99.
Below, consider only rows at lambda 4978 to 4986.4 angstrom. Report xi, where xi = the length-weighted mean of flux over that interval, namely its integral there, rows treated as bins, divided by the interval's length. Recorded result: 26.2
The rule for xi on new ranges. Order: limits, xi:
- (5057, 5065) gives 27.7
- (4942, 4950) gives 27.0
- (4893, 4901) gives 25.8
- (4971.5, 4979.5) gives 24.3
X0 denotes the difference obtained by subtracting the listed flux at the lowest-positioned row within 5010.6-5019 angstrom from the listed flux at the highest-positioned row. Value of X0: 4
